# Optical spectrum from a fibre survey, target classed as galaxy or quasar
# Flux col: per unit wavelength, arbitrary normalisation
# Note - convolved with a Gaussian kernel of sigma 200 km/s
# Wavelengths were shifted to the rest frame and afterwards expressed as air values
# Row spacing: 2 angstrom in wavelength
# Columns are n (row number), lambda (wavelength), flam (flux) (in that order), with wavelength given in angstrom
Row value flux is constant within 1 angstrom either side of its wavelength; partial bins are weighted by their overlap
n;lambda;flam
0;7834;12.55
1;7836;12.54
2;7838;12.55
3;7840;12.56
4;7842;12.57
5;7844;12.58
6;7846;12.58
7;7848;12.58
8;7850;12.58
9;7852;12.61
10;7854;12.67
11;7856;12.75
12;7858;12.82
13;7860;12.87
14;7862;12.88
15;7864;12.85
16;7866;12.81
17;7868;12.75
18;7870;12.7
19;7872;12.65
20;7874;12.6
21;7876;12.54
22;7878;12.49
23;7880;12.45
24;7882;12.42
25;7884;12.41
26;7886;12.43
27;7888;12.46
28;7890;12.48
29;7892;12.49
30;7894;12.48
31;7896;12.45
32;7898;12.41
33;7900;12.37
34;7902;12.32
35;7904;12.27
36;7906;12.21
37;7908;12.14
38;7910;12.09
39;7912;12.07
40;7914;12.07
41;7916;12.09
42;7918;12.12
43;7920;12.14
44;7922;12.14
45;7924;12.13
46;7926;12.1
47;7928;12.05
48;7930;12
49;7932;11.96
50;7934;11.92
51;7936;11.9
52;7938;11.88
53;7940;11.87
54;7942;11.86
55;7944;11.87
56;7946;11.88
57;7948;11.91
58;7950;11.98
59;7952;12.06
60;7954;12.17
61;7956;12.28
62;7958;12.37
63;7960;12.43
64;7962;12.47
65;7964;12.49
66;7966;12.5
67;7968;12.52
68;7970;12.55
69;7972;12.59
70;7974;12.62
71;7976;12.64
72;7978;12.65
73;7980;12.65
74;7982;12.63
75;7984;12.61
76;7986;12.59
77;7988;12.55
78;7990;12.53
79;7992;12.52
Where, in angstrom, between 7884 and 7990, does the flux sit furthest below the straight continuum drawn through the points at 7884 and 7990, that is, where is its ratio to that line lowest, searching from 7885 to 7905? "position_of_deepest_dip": 7904 angstrom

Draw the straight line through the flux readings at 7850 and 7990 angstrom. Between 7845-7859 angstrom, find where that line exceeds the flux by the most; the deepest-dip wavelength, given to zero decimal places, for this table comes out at 7846 angstrom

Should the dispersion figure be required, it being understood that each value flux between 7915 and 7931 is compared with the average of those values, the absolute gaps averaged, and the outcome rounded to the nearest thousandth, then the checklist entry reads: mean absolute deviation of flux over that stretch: 0.037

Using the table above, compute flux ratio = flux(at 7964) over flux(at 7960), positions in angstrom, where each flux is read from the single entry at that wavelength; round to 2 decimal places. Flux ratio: 1.00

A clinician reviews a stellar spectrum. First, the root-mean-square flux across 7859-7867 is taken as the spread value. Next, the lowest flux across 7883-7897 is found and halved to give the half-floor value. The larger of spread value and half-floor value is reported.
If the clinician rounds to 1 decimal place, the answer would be 12.9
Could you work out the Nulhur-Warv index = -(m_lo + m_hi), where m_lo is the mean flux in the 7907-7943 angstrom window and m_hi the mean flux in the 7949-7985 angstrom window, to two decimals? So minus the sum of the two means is -24.49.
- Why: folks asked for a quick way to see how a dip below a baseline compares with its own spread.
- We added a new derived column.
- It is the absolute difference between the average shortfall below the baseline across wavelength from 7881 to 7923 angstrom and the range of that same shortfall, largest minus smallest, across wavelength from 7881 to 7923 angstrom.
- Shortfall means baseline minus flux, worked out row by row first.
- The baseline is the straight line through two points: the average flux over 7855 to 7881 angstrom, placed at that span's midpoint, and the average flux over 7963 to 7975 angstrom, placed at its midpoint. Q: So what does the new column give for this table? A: 0.0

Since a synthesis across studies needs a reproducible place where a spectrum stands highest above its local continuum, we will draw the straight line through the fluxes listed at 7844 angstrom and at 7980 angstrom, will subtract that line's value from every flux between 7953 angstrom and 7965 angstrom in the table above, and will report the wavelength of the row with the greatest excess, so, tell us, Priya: 7964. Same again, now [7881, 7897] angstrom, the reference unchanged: 7892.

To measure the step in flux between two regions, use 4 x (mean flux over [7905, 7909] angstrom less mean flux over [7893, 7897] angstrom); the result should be -1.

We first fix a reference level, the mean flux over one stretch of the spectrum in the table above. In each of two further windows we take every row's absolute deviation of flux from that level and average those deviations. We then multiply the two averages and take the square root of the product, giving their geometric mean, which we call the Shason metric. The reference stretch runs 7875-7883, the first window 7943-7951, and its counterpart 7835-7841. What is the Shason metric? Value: 0.21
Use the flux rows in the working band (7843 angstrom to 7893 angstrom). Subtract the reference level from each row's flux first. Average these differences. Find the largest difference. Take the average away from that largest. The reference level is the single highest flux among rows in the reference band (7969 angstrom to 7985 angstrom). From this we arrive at 0.26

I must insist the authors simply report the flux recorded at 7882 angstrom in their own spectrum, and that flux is 12.42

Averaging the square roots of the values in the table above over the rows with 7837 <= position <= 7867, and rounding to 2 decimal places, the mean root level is 3.56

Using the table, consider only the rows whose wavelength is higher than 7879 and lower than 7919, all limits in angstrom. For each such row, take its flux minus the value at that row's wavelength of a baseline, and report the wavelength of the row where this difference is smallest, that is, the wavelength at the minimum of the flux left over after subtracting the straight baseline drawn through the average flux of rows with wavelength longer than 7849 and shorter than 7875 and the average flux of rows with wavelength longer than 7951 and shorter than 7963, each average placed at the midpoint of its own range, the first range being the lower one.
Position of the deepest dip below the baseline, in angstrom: 7912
